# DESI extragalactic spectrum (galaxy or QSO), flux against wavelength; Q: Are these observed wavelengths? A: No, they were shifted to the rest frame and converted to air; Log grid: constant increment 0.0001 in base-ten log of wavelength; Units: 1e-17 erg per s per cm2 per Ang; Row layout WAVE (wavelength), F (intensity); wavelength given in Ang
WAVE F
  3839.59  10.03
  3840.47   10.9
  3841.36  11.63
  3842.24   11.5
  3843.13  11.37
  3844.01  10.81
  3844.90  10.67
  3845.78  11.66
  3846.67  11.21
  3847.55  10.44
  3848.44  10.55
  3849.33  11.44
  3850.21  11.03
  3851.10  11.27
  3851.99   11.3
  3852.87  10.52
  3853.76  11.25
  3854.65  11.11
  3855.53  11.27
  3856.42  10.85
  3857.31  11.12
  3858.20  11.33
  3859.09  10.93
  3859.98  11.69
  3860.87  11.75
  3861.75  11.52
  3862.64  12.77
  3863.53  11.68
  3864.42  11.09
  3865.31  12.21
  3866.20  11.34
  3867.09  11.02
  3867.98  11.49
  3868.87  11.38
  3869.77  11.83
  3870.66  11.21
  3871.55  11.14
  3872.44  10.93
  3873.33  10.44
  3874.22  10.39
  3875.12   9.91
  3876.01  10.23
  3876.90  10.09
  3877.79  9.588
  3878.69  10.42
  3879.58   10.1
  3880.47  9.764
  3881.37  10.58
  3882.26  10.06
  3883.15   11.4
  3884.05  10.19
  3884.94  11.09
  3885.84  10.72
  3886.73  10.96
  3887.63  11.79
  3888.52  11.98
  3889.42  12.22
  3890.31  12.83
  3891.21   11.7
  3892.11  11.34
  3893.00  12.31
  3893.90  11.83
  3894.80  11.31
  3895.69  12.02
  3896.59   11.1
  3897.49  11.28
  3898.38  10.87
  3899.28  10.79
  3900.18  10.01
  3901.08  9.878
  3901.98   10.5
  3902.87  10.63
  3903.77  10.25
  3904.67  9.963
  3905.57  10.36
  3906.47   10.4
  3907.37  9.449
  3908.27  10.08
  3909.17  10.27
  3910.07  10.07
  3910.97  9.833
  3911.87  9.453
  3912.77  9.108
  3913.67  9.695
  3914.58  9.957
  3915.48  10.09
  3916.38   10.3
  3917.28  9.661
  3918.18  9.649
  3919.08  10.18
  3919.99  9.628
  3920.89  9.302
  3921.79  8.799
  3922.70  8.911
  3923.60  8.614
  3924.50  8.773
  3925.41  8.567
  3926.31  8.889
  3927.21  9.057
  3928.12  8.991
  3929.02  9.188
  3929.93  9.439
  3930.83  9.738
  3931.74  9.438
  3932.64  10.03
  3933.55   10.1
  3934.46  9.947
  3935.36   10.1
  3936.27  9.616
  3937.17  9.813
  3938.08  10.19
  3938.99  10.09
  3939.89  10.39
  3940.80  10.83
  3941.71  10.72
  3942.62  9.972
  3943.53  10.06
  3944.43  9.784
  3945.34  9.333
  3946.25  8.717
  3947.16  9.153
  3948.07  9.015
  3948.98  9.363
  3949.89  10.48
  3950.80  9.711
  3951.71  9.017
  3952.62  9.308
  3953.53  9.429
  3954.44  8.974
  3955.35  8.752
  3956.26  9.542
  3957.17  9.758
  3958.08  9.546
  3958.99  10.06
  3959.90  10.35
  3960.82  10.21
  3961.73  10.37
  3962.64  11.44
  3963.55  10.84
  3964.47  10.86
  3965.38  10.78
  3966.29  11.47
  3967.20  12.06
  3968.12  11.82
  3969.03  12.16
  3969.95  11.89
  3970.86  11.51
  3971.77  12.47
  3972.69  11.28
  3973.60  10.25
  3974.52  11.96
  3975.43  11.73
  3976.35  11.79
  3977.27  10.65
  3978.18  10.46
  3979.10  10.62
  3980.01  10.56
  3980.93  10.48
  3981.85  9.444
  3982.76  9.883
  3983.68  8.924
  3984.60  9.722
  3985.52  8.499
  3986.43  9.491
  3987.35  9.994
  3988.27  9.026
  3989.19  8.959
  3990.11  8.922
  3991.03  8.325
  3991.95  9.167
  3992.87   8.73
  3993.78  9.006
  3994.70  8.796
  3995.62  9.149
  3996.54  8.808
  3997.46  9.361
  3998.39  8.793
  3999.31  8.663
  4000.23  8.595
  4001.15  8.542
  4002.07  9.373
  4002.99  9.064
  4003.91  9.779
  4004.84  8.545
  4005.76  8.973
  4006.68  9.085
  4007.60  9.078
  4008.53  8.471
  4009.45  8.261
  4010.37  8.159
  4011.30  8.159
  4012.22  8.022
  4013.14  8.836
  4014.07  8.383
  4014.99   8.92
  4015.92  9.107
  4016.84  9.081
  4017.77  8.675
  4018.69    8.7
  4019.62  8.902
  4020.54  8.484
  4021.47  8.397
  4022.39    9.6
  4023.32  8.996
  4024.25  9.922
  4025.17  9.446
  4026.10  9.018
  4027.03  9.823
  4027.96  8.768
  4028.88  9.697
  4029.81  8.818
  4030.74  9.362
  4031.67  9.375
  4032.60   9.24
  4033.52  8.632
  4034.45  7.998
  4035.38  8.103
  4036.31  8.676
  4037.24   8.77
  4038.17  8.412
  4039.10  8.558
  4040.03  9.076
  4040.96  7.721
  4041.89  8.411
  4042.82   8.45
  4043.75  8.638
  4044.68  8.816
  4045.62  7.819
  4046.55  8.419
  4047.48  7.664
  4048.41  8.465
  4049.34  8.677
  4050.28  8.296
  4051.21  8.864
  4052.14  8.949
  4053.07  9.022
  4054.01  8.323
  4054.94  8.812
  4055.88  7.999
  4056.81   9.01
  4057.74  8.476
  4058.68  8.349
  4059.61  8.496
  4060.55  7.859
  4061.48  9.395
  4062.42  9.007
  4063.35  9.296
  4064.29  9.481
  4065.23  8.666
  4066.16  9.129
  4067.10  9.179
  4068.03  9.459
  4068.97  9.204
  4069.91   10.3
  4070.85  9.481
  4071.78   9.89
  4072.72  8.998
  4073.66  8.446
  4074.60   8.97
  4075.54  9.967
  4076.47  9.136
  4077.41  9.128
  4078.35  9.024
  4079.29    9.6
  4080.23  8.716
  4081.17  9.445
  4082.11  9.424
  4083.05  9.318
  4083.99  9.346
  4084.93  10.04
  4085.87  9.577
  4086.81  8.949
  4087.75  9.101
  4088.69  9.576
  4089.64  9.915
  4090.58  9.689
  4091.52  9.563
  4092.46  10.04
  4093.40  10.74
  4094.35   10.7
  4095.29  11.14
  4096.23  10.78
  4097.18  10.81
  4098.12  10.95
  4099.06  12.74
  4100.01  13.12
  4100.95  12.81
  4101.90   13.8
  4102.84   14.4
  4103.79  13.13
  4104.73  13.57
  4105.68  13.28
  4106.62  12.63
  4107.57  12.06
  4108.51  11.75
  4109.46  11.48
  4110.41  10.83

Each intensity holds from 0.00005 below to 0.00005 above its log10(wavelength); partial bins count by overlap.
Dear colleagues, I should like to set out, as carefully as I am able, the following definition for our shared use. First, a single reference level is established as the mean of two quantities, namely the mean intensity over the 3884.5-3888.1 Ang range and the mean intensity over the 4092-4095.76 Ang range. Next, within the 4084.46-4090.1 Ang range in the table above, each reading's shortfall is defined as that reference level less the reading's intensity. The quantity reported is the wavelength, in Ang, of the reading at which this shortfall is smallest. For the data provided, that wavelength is 4084.93 Ang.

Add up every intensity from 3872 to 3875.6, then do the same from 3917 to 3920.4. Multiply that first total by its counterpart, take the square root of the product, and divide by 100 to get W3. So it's 0.404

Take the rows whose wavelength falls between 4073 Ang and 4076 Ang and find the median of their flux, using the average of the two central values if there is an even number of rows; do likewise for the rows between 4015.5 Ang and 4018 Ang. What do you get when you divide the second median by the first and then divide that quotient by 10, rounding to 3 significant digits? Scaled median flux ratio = 0.101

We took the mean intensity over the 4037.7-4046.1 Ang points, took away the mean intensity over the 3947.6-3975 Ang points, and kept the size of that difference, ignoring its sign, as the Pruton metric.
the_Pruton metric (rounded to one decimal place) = 2.1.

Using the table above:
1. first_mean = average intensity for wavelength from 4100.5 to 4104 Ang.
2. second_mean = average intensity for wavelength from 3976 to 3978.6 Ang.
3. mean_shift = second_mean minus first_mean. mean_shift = -2.6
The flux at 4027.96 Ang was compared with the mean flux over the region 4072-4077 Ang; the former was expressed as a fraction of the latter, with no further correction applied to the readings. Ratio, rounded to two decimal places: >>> 0.96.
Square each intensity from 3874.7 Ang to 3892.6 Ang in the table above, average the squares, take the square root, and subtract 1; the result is 9.9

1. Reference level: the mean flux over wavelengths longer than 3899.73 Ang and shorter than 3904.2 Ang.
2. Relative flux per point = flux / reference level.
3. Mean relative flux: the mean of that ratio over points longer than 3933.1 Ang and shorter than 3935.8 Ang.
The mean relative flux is 0.98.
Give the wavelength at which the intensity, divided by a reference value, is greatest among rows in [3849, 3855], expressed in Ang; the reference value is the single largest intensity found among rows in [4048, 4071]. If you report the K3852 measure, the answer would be 3849.33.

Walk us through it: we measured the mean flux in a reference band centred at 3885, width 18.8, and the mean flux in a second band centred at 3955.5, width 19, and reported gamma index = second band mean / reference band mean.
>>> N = 0.89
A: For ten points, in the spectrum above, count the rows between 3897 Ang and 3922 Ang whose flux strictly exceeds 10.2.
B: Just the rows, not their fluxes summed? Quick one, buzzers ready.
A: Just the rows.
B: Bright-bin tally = 10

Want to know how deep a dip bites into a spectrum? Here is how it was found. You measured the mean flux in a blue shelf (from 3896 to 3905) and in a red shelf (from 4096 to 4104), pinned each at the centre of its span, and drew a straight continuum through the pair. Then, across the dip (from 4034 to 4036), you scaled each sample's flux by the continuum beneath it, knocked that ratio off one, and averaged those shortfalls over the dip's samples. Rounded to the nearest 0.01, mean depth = 0.32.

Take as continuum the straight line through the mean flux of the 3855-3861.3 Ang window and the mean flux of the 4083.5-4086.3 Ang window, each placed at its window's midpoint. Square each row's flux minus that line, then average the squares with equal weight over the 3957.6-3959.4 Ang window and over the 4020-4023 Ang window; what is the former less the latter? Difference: -1.3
